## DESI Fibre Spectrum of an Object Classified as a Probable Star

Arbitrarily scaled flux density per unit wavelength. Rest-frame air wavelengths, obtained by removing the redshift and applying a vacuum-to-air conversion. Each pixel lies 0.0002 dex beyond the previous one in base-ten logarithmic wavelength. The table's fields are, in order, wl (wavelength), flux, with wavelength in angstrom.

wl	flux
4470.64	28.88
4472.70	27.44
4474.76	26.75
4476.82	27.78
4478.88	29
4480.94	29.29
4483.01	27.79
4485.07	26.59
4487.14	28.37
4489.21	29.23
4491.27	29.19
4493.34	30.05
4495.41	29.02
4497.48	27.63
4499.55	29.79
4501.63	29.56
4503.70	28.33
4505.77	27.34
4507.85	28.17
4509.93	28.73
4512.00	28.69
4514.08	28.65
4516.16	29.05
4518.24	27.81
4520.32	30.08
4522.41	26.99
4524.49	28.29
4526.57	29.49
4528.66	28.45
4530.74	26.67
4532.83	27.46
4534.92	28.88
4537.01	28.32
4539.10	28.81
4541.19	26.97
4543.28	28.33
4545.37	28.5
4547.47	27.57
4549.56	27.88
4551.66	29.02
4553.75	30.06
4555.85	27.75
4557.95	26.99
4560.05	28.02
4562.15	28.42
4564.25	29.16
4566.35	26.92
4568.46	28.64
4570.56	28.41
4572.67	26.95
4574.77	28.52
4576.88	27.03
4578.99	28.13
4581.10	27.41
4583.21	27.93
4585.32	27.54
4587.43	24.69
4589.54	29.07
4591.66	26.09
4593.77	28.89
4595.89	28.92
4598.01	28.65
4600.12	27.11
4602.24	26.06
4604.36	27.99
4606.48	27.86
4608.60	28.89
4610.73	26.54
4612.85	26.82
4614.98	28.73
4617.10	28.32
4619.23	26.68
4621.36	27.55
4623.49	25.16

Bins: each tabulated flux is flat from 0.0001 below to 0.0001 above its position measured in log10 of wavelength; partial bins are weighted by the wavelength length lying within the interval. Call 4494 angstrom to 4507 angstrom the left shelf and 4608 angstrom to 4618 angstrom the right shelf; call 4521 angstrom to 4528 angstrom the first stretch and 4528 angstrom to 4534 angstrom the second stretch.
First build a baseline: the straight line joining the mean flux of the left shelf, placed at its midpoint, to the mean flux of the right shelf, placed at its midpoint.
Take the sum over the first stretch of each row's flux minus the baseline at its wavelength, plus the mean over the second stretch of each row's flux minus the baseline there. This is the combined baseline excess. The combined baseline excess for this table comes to -1.5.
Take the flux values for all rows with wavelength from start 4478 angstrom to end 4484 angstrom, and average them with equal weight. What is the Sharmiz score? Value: 28.7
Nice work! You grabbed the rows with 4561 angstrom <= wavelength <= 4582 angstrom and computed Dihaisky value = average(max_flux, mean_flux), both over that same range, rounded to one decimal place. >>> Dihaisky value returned 28.6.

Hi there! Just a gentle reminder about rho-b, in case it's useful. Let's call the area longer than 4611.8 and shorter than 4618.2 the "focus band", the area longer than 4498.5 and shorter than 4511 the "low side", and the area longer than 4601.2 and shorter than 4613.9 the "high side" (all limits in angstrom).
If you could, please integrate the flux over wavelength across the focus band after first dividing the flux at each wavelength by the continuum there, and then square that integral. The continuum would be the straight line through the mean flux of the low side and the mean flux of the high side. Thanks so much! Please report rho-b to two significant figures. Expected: 43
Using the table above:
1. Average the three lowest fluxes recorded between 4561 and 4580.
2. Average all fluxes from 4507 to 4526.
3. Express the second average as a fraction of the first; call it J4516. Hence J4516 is 1.06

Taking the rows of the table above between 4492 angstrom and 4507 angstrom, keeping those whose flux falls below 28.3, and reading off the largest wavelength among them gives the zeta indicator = 4505.77 angstrom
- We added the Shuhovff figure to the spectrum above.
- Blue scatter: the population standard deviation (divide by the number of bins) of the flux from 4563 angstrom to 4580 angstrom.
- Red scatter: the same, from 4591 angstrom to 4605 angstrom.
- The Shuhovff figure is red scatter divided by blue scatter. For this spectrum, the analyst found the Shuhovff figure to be 1.4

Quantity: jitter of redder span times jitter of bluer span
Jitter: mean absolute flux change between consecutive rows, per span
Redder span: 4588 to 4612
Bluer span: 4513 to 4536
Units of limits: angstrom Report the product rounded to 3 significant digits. 2.05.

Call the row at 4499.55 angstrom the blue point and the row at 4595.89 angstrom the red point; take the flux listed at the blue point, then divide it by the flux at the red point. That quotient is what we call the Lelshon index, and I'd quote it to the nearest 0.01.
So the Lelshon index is 1.03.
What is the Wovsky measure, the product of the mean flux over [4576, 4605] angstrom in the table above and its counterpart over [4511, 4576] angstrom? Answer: 778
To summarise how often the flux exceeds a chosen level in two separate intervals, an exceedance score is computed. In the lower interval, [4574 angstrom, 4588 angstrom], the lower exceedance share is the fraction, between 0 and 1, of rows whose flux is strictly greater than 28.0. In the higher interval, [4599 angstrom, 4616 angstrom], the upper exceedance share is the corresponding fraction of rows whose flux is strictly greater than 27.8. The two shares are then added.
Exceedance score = 0.79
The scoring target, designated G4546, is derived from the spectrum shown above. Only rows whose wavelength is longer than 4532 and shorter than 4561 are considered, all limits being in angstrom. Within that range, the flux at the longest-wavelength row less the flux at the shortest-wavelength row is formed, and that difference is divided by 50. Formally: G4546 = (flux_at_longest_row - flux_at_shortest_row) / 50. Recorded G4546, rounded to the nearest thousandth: 0.011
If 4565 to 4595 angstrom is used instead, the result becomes 0.039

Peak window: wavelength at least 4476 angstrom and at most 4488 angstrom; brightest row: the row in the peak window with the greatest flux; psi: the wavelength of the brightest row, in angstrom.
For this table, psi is 4480.94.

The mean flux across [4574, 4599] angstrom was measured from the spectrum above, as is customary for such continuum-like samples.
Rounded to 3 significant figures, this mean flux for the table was 27.7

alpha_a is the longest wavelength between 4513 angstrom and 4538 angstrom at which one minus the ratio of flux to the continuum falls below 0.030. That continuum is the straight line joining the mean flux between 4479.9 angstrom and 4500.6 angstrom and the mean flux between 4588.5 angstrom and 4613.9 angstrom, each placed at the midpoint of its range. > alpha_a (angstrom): 4537.01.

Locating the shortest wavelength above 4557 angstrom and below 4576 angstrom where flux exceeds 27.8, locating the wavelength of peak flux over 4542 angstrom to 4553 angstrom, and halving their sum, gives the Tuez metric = 4555.9 angstrom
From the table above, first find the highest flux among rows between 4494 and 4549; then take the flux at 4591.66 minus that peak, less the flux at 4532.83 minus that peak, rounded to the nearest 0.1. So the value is -1.4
